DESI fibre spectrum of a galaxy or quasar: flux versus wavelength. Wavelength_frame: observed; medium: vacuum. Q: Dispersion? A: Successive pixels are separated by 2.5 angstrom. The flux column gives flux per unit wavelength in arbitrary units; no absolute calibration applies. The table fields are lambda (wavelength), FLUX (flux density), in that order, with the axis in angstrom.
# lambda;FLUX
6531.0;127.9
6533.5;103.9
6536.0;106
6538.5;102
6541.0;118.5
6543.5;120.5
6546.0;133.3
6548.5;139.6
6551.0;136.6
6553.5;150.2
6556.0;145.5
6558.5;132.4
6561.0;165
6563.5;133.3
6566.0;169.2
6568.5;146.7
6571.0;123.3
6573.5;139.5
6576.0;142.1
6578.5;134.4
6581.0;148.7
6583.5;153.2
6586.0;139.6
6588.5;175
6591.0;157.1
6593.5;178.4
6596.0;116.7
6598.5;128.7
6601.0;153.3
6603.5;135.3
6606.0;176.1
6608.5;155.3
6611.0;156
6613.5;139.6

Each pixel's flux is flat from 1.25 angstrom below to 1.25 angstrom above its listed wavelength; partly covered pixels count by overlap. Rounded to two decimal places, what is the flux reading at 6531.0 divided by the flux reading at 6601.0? 0.83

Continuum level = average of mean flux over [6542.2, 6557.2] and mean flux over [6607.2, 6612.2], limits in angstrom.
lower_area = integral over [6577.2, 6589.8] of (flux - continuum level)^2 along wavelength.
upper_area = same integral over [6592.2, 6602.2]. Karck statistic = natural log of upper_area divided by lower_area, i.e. 1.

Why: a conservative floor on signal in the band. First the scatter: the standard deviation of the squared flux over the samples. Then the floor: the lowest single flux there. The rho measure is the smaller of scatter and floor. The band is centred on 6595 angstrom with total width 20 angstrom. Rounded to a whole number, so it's 117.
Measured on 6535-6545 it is 102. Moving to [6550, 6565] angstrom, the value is 132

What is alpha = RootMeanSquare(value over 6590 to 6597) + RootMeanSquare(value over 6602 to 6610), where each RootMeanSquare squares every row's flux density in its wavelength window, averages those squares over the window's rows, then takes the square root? 309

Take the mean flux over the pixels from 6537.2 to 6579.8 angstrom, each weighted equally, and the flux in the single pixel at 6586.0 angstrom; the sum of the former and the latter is 277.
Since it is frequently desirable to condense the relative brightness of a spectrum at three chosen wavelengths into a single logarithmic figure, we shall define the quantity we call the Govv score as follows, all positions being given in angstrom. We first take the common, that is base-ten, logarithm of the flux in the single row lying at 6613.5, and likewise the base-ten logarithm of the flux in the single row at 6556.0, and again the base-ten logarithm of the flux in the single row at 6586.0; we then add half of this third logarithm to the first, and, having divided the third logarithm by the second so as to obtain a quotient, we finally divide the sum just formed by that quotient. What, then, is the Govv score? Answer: 3.24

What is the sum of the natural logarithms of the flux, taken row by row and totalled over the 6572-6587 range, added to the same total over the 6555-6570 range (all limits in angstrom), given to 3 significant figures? 59.8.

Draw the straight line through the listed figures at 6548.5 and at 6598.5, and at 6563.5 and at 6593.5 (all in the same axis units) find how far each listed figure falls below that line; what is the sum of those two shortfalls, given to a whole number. -46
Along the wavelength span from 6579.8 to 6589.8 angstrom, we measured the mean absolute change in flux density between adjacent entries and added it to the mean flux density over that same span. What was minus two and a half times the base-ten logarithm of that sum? -5.589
